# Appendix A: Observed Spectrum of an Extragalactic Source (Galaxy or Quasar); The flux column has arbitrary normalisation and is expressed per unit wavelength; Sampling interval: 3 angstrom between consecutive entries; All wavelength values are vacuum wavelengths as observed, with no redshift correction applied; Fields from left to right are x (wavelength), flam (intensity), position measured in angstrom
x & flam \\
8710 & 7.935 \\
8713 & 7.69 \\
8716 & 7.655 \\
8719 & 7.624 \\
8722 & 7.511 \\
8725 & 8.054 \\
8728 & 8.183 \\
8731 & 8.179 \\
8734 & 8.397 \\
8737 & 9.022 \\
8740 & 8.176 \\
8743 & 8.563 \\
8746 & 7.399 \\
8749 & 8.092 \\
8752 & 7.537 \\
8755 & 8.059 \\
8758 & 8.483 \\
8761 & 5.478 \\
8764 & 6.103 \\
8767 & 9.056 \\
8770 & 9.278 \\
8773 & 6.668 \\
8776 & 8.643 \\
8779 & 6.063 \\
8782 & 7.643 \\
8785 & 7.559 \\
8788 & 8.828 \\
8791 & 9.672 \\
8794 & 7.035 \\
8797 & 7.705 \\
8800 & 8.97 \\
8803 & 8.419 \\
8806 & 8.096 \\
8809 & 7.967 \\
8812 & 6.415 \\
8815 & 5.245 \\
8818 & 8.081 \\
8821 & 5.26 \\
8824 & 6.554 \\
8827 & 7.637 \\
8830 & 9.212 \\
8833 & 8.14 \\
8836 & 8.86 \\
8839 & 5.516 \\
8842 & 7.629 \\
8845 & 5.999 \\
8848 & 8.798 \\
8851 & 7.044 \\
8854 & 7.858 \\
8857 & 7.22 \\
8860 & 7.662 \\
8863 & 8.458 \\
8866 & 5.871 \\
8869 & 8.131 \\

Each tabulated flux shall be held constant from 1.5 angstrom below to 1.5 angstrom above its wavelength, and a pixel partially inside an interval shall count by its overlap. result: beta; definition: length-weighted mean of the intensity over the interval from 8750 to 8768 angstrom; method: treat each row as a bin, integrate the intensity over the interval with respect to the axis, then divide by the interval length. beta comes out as 7.43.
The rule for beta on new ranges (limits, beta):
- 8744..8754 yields 7.74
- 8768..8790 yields 7.88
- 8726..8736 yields 8.28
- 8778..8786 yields 7.12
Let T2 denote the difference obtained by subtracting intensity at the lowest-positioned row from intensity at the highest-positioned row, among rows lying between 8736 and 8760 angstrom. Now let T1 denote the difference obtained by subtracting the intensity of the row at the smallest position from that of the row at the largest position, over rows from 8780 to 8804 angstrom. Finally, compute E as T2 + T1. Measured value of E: 0.24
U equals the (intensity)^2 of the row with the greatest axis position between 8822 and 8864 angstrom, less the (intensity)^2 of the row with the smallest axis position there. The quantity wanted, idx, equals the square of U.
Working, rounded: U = 29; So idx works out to 817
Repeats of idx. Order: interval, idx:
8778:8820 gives 815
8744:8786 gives 6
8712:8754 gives 5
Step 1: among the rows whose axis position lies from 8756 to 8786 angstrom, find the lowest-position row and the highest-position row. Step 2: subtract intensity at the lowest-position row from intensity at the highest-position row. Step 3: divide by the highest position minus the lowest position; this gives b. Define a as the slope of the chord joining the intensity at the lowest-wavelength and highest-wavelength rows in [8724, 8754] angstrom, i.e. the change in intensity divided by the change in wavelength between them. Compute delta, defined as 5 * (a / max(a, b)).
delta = 5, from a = -0.02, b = -0.034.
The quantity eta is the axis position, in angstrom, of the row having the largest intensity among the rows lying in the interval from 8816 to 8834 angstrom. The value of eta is 8830 angstrom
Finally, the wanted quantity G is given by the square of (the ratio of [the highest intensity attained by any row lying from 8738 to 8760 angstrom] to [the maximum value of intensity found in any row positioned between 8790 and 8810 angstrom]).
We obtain 0.78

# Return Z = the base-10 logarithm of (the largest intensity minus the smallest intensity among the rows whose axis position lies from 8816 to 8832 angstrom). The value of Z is 0.60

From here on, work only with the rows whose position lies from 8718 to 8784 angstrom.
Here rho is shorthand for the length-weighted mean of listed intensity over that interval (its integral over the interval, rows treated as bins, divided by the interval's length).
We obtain 7.8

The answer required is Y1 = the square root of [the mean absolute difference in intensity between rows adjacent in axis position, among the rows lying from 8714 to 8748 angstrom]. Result 0.64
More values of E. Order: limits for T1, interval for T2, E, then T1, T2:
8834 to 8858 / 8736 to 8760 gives -2.18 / -1.6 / -0.5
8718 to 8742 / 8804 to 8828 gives 0.09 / 0.6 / -0.5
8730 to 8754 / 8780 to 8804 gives 0.13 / -0.6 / 0.8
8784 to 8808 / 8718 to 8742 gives 1.09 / 0.5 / 0.6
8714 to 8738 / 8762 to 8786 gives 2.82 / 1.4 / 1.5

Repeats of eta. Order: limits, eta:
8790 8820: 8791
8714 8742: 8737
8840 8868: 8848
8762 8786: 8770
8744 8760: 8758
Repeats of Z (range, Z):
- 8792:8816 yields 0.57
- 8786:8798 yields 0.42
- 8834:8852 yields 0.52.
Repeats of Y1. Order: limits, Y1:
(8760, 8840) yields 1.21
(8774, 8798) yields 1.17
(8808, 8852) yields 1.36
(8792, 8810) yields 0.77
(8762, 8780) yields 1.44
